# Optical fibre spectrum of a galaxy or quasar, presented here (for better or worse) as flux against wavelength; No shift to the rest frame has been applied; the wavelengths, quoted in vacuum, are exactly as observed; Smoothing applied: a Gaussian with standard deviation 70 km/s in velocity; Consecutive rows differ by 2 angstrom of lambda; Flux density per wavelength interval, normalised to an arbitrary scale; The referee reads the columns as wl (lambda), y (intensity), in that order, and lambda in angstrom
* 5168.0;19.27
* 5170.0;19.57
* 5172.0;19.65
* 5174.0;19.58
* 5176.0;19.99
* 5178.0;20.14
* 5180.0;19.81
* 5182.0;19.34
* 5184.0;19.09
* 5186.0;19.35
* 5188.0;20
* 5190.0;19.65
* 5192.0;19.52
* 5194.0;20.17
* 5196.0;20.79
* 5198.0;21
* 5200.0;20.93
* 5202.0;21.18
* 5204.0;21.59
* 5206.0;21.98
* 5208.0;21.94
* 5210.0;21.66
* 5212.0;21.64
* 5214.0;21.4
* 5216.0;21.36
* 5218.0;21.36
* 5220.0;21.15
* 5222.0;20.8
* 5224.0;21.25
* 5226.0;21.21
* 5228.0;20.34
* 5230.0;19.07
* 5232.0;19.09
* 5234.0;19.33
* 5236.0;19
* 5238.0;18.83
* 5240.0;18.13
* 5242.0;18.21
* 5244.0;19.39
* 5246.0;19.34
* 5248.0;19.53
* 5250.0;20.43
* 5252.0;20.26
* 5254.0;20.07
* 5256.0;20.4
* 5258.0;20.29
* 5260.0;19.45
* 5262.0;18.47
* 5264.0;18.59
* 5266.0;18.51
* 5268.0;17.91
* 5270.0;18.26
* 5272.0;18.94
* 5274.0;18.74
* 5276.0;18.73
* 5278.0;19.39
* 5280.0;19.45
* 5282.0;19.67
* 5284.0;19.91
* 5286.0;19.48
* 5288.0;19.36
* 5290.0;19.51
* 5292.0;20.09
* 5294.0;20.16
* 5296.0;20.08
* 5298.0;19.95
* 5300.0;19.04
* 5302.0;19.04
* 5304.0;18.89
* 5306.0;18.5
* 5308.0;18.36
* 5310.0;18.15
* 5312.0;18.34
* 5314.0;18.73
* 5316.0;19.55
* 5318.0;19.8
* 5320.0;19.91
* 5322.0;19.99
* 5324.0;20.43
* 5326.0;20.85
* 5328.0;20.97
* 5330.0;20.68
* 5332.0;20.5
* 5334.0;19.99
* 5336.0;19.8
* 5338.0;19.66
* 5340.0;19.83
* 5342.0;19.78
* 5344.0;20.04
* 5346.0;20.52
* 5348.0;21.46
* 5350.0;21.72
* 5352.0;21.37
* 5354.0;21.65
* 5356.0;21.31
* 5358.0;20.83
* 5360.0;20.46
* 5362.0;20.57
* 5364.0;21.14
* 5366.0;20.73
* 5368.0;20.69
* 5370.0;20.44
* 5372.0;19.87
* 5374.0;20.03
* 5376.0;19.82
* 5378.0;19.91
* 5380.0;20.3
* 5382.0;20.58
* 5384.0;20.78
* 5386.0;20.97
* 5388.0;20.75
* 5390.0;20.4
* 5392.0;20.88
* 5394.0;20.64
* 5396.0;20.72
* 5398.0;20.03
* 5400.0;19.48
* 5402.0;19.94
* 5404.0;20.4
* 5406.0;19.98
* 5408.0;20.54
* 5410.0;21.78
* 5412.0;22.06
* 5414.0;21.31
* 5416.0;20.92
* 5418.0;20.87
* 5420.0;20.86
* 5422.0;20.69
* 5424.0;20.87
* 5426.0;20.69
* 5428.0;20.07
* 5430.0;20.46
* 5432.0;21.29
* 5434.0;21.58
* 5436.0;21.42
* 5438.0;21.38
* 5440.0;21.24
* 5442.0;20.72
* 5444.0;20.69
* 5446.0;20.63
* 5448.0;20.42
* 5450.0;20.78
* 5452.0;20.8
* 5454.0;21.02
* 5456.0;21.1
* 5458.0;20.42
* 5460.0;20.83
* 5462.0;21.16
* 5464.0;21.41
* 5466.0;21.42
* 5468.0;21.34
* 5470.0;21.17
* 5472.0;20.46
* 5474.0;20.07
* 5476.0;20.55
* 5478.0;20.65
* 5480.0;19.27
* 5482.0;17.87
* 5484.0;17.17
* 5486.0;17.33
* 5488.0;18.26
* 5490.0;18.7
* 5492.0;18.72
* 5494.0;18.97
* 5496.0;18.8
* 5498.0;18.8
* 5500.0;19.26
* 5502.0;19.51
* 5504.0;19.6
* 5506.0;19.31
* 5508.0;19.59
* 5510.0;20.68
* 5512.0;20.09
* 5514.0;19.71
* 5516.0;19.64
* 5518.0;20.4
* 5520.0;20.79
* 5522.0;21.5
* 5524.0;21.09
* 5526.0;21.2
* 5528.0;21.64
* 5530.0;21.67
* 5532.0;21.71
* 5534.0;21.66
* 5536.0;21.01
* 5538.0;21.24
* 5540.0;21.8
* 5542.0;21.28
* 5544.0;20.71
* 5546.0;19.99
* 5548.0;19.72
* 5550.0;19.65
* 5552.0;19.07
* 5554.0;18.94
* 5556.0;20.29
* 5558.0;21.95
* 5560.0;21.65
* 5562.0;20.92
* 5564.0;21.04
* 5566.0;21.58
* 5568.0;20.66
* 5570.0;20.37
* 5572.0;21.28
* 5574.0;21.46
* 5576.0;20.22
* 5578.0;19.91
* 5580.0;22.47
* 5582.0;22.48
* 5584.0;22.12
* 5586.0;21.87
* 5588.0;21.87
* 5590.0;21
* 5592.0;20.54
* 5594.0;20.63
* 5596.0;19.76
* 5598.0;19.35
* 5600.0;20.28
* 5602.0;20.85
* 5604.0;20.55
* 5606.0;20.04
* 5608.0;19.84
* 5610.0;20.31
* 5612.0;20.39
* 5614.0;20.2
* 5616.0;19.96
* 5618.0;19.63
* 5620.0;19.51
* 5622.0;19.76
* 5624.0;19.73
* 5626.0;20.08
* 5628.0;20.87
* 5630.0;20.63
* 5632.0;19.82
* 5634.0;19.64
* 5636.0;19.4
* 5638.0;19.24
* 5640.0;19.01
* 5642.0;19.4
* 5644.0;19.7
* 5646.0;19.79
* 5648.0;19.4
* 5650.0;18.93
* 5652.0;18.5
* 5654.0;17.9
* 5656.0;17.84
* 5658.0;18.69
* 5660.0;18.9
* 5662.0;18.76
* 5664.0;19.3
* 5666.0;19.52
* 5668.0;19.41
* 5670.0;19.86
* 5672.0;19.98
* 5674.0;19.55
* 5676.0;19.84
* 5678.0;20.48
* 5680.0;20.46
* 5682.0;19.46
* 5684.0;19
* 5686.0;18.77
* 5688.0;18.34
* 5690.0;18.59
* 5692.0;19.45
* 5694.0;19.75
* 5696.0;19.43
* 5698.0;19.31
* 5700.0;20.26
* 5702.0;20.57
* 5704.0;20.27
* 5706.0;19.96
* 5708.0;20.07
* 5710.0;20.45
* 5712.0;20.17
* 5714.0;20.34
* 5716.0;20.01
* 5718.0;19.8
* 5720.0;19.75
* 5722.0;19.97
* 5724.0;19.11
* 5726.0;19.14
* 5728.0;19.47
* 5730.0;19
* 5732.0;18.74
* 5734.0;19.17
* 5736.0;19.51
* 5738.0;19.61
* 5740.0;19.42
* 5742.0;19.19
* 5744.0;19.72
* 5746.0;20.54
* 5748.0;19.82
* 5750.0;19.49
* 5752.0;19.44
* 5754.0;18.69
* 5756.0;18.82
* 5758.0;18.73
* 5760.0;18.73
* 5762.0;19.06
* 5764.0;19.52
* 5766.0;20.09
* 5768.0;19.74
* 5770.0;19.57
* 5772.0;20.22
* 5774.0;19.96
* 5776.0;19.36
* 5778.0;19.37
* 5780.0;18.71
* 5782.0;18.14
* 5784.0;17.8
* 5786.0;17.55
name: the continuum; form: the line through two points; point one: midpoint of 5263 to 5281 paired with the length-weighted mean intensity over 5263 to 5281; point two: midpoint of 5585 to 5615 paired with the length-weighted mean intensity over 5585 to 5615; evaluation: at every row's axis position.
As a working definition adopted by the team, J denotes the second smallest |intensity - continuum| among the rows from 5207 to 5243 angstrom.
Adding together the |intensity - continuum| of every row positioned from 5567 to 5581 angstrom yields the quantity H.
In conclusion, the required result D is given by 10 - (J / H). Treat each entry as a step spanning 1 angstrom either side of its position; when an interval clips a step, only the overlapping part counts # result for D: 9.93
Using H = 5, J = 0.4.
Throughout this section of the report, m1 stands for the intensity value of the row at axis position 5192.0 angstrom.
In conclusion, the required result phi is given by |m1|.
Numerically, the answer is 19.5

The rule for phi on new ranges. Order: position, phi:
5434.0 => 21.6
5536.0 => 21.0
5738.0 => 19.6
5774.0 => 20.0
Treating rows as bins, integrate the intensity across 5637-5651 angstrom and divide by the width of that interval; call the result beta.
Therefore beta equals 19.4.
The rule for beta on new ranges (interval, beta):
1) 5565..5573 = 21.0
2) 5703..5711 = 20.2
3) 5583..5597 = 21.1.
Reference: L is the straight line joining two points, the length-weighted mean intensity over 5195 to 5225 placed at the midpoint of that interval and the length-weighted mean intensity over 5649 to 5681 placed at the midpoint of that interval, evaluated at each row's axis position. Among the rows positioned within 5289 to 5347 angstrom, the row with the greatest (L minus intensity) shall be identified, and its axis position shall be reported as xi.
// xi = 5310.0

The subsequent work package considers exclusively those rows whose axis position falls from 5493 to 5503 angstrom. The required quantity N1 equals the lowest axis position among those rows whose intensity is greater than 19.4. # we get 5502.0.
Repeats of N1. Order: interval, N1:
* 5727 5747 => 5728.0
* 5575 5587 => 5576.0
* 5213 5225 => 5214.0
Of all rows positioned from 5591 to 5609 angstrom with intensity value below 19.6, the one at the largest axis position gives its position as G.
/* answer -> 5598.0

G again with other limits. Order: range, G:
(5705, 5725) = 5724.0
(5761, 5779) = 5778.0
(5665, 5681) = 5674.0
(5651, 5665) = 5664.0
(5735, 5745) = 5742.0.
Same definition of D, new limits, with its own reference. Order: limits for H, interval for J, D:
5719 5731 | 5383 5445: 9.95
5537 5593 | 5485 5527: 9.99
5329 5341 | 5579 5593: 9.91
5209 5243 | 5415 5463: 9.98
